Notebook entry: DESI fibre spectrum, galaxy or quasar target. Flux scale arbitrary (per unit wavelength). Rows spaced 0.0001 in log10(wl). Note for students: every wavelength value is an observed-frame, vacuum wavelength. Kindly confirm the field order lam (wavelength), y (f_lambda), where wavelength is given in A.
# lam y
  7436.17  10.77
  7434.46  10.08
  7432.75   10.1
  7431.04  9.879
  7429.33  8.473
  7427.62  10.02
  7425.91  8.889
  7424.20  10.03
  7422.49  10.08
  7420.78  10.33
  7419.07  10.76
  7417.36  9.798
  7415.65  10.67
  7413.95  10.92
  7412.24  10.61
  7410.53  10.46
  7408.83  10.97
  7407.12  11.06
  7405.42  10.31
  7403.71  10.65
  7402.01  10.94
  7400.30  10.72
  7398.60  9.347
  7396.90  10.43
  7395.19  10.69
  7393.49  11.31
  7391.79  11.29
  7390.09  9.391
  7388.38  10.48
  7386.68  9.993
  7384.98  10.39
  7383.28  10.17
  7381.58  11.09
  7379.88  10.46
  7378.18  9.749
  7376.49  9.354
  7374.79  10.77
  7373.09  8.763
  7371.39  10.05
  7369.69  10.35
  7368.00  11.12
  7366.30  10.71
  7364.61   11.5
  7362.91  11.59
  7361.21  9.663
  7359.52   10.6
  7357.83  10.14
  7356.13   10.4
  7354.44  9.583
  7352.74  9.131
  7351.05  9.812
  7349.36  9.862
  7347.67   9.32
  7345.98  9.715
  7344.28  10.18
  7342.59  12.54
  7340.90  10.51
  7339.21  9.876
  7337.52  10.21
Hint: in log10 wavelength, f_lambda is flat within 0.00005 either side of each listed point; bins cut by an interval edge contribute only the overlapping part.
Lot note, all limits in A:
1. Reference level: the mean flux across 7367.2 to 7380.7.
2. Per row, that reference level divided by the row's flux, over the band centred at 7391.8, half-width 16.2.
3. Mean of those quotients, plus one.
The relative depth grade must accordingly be 1.97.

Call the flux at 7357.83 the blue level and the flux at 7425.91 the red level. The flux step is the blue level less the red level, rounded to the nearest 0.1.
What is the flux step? 1.3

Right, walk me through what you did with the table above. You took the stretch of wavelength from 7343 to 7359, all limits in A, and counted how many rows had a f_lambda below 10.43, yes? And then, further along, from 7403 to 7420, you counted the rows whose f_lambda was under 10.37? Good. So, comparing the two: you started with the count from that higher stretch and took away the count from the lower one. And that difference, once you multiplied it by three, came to -21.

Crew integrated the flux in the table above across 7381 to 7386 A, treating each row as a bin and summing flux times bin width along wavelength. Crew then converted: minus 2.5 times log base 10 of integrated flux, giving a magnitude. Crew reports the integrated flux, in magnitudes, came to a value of -4.3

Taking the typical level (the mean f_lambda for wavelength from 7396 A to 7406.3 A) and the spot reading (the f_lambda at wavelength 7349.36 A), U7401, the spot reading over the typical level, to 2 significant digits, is 0.95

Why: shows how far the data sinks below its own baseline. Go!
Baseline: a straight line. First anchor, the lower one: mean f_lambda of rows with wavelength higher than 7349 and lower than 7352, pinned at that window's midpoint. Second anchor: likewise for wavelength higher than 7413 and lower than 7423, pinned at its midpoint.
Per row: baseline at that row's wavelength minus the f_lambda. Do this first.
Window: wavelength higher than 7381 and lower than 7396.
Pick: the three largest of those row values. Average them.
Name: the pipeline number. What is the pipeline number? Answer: 0.30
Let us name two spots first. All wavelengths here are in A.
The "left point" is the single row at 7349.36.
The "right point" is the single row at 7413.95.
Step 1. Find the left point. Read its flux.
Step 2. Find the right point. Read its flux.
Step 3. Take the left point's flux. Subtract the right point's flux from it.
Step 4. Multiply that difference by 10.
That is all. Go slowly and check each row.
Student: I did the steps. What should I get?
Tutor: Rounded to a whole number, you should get -11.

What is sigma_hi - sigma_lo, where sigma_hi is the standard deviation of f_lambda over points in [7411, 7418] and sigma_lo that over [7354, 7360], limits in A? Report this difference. 0.0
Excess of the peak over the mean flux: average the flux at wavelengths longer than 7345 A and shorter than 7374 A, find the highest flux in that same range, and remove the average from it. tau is 1.45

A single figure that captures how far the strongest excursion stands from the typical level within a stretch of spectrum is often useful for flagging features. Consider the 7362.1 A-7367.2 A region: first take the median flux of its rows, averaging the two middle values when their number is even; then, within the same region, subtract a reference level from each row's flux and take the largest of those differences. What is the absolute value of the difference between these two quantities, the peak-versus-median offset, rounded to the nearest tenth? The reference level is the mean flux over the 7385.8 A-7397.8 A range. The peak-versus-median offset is 10.4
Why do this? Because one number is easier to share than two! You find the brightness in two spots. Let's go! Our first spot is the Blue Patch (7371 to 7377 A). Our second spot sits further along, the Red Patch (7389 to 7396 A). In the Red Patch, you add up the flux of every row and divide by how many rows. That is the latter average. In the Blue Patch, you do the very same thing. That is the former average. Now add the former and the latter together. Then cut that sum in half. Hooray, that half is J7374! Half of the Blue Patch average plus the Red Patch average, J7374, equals 10.2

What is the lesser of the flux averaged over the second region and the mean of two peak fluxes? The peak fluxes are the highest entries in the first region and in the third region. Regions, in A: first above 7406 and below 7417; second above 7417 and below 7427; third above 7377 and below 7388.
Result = 10.0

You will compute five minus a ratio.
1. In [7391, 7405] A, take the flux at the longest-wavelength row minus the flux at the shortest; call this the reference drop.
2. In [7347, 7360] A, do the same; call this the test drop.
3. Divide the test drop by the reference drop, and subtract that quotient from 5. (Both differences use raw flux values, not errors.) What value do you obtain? 7.0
